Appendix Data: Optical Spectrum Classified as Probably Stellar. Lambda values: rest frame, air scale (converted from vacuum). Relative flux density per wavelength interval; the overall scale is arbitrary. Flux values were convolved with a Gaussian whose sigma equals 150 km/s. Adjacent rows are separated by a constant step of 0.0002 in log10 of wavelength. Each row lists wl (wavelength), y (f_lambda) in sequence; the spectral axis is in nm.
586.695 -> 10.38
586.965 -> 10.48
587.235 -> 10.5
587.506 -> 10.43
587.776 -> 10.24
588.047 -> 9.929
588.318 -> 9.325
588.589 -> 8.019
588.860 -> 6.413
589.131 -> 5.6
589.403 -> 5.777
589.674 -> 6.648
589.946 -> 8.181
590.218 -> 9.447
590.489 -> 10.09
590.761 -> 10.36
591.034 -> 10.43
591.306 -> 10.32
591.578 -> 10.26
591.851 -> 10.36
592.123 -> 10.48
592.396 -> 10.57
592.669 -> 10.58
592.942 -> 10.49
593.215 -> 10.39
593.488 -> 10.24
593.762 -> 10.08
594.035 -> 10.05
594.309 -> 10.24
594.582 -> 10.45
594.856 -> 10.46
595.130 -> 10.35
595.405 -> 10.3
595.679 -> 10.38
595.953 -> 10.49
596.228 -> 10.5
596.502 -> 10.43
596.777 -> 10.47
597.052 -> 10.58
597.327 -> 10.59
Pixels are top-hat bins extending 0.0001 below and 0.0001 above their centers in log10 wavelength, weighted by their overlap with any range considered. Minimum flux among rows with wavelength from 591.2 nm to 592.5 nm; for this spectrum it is 10.26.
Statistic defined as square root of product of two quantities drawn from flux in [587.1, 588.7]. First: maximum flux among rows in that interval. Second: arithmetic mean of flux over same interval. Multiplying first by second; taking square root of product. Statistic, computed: 10.1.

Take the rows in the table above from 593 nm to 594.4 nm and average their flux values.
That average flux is 10.2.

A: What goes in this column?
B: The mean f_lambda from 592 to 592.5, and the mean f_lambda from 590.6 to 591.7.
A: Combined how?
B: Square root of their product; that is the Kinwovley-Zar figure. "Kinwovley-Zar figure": 10.4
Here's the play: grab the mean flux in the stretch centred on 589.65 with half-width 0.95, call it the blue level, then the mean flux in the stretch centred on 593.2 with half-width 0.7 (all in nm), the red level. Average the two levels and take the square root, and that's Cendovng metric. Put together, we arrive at 2.98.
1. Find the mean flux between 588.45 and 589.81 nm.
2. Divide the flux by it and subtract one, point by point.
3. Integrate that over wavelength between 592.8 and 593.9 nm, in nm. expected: 0.64 nm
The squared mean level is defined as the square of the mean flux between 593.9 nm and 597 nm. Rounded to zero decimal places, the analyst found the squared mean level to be 108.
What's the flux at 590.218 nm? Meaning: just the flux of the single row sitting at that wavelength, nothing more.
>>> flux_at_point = 9.447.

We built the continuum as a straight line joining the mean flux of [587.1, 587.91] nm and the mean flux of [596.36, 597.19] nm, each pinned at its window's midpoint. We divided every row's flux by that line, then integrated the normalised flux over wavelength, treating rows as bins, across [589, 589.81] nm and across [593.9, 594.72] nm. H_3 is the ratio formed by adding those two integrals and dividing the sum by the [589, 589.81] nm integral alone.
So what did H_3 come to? 2.7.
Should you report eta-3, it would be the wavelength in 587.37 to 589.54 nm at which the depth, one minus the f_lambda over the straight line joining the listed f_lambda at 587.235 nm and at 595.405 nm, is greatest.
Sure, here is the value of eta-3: 589.131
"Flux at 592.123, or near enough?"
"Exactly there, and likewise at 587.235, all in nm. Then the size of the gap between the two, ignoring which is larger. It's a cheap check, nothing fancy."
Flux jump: 0.0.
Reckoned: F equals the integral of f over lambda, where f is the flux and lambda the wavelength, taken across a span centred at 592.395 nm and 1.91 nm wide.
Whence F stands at 20.0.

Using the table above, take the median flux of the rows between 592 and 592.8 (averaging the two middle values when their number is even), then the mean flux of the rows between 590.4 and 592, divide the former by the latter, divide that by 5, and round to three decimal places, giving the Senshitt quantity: 0.205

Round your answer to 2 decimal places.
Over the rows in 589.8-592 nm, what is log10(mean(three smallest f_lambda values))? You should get 0.97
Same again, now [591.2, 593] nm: 1.01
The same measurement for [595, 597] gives 1.01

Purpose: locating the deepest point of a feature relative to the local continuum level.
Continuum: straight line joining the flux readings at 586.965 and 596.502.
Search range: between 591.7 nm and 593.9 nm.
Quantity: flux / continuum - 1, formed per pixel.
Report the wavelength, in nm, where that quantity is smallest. 593.762 nm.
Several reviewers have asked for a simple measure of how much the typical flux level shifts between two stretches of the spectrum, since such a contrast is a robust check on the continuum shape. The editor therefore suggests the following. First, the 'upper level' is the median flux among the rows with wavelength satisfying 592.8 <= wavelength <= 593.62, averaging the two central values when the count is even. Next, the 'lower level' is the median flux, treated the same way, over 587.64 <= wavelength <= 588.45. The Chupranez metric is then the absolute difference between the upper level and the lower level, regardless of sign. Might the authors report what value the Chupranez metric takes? 0.46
